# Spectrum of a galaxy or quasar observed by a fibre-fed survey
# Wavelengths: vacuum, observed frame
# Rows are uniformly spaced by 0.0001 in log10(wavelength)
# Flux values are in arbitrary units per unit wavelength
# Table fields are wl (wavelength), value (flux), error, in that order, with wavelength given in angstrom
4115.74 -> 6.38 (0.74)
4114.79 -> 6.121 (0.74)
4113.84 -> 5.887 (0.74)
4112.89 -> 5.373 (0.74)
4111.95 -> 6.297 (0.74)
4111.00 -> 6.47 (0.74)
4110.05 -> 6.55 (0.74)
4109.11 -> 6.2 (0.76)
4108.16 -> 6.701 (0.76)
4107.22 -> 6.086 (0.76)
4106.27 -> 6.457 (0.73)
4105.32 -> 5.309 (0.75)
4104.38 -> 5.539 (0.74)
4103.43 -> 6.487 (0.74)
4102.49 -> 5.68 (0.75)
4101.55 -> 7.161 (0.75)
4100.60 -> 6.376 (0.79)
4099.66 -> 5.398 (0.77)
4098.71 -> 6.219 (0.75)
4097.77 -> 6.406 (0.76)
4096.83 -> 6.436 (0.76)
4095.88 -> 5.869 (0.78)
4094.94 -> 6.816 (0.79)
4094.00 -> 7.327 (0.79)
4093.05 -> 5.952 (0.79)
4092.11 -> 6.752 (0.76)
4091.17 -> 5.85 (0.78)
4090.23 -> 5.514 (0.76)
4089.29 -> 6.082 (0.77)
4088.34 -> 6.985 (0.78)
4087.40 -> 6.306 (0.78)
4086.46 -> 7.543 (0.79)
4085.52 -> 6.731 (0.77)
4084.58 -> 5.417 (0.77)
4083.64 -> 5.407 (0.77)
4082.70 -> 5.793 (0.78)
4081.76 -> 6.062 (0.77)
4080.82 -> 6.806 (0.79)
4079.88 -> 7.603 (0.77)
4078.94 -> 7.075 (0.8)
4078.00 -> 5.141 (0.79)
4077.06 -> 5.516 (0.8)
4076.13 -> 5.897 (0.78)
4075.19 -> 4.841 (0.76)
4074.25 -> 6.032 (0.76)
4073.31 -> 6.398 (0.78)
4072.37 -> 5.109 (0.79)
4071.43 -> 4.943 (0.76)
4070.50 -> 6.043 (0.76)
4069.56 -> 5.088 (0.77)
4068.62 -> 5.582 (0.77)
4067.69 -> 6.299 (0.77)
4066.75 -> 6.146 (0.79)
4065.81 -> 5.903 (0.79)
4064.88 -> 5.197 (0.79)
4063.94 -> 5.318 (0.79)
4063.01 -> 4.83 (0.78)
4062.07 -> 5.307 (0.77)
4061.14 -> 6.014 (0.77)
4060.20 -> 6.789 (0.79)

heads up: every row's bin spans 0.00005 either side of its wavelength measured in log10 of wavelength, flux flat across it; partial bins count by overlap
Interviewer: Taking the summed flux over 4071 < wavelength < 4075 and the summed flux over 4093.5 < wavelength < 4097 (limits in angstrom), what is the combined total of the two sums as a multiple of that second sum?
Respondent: 1.85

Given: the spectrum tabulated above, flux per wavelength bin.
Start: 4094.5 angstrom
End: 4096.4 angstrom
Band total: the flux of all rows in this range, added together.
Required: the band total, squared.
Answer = 161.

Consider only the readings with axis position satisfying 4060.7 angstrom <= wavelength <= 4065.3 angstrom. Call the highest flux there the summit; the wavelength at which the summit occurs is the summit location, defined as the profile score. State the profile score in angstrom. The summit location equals 4061.14 angstrom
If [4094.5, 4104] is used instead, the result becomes 4101.55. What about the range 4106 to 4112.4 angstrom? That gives 4108.16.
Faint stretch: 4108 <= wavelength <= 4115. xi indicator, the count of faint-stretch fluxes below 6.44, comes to 5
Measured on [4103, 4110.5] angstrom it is 4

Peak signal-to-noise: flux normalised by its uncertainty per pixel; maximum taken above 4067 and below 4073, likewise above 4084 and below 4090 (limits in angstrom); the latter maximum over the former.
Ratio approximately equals 1.17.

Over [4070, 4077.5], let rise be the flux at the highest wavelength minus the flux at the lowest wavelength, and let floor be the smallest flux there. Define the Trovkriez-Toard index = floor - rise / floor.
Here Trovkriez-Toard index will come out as 4.95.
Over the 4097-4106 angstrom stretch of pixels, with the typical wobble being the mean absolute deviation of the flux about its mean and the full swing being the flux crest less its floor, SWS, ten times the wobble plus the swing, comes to 7.0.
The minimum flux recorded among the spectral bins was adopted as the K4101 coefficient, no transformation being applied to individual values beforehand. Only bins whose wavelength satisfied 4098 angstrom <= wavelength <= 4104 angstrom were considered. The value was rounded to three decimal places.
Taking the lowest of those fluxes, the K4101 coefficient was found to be 5.398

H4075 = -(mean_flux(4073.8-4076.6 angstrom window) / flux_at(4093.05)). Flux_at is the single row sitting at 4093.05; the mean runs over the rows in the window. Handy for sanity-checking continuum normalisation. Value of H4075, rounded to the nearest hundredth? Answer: -0.94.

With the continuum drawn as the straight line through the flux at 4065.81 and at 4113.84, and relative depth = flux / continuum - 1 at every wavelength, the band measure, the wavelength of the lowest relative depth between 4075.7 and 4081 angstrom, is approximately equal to 4078.00 angstrom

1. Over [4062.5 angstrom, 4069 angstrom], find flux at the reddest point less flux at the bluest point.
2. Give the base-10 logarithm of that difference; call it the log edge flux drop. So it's -0.12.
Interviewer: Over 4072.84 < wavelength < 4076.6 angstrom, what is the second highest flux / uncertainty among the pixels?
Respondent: 7.9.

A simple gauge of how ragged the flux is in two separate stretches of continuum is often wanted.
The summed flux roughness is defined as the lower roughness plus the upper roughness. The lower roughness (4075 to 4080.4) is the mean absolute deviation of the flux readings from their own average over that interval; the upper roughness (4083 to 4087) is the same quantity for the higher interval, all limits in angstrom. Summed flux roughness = 1.7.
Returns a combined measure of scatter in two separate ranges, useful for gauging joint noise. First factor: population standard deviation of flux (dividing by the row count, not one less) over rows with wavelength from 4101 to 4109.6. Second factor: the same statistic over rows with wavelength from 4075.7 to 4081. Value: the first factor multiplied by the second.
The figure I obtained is 0.49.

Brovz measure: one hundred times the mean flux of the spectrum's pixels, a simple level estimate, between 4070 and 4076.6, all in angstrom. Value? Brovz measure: 561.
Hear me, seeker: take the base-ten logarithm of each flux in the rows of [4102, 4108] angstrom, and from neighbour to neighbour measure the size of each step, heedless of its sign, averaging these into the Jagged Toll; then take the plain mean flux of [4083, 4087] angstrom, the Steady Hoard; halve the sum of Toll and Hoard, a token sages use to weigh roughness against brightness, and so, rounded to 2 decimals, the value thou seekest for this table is 3.16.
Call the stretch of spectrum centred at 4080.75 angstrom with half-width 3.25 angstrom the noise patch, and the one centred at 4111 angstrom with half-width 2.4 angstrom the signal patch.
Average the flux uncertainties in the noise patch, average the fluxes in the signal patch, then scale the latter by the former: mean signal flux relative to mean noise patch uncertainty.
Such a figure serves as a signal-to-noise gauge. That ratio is 7.9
